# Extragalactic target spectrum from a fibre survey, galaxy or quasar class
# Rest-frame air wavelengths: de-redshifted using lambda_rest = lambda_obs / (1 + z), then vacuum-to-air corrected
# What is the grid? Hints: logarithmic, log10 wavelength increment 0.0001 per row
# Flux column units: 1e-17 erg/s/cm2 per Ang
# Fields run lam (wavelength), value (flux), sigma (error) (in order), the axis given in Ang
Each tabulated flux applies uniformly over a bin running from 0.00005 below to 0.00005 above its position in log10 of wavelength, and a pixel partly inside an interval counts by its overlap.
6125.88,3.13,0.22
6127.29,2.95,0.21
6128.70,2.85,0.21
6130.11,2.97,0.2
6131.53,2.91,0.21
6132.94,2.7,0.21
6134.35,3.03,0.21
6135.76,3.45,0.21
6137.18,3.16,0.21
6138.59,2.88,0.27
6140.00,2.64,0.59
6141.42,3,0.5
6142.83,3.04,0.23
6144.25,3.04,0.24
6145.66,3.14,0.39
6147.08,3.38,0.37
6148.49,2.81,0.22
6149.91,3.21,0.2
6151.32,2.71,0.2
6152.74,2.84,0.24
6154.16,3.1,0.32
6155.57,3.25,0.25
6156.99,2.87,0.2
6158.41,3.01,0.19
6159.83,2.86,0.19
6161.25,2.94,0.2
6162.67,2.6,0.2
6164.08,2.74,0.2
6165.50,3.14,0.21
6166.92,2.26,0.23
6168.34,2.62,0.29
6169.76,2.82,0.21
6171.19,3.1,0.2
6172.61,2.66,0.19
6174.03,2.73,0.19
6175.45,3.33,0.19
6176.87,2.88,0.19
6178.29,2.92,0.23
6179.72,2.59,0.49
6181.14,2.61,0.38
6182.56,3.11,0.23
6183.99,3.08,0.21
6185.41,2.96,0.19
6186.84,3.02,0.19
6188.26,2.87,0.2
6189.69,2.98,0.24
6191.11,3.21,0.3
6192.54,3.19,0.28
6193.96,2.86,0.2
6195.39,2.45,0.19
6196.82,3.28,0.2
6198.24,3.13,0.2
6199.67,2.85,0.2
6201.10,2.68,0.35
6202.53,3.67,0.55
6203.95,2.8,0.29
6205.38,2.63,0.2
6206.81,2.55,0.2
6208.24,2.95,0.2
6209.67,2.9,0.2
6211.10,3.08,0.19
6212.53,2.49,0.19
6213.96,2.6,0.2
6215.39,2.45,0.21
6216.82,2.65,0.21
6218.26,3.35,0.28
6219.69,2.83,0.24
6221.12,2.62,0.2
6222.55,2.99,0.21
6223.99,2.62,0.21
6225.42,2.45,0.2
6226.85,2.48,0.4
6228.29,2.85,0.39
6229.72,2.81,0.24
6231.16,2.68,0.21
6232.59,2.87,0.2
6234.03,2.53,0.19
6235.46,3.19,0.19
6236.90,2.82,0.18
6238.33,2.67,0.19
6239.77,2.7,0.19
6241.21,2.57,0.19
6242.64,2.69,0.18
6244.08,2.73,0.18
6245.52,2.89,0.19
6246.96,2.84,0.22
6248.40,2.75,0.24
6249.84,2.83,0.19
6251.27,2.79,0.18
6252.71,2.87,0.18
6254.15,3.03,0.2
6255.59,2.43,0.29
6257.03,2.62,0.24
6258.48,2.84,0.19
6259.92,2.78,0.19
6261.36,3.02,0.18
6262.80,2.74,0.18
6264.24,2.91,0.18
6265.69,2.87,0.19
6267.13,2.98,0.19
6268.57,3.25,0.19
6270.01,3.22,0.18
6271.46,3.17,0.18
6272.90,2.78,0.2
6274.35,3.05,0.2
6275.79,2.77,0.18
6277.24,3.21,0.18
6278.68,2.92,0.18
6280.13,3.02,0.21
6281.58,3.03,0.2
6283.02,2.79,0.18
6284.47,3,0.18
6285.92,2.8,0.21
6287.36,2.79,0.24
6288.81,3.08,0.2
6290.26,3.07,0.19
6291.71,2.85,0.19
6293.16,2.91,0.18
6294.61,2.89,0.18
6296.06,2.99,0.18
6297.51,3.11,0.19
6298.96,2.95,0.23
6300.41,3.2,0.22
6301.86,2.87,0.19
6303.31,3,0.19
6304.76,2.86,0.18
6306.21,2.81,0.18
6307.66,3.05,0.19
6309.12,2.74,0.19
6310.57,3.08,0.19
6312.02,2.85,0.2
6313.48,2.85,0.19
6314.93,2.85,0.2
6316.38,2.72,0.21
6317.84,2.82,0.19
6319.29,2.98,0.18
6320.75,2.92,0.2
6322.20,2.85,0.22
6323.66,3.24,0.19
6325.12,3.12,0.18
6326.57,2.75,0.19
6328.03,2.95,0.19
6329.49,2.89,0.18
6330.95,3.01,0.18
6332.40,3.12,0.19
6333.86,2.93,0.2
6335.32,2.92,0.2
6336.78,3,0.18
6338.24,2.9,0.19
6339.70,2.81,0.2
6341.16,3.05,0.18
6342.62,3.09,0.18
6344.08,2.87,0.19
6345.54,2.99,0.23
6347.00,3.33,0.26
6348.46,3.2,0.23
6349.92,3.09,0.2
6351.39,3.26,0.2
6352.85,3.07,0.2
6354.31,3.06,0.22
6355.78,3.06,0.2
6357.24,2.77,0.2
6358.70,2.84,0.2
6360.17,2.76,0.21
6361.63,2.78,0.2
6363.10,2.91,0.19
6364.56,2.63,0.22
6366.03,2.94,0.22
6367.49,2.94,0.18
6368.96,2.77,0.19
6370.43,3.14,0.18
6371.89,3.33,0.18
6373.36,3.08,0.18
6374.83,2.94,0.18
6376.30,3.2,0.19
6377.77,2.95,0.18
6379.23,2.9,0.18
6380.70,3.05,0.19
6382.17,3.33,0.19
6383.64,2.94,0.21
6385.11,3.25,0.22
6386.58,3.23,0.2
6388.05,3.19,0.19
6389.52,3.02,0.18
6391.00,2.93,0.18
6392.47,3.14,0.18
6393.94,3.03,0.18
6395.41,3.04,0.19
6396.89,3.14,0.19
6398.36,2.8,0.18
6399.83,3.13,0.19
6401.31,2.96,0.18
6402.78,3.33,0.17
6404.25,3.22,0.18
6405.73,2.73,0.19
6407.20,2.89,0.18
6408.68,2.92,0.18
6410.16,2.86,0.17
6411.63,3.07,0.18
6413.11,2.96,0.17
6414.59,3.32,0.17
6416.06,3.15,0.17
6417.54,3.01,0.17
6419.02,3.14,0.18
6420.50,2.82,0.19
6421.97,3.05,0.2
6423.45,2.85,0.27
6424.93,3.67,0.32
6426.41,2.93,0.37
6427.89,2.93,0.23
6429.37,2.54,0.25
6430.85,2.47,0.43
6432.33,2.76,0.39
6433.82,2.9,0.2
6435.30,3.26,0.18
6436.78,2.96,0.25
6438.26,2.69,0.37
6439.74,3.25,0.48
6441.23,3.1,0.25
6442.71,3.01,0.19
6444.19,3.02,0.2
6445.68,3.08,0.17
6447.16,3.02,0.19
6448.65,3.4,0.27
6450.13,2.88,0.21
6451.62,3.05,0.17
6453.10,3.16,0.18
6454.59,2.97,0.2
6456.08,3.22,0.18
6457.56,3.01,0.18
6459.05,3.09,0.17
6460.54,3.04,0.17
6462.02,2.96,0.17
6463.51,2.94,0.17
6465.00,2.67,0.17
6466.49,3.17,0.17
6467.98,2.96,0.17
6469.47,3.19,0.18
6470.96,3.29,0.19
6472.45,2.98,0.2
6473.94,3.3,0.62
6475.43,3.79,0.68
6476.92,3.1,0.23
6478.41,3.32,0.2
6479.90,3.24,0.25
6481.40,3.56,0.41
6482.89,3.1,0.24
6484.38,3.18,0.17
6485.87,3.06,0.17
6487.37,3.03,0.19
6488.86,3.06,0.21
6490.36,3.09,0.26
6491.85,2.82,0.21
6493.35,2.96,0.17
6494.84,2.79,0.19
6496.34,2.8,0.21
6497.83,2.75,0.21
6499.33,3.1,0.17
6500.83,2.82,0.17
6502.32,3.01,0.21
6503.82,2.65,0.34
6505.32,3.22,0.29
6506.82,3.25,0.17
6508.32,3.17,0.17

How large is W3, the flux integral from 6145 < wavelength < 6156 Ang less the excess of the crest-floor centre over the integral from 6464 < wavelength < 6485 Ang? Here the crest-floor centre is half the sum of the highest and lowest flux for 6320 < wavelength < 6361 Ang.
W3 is 98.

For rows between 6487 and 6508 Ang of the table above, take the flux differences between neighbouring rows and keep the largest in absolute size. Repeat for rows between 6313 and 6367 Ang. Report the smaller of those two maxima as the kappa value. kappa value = 0.39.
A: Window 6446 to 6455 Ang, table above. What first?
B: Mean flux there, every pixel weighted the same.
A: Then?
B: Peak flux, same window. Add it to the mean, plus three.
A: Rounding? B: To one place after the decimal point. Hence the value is 9.5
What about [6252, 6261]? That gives 8.8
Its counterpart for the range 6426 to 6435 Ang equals 8.7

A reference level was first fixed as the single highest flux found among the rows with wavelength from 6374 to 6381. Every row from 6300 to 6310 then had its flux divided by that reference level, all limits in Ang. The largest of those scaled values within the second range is 1.00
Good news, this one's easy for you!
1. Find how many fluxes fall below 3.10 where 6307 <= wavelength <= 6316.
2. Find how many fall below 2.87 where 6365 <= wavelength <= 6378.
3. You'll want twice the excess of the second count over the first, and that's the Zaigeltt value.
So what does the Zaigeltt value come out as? -10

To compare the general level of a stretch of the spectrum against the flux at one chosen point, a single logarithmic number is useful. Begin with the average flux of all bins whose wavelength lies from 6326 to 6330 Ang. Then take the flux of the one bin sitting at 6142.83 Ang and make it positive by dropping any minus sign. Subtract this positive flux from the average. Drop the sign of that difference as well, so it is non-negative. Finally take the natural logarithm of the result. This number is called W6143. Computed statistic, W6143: -1.73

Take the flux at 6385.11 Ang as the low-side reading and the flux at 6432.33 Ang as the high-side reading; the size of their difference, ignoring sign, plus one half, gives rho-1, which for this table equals 0.99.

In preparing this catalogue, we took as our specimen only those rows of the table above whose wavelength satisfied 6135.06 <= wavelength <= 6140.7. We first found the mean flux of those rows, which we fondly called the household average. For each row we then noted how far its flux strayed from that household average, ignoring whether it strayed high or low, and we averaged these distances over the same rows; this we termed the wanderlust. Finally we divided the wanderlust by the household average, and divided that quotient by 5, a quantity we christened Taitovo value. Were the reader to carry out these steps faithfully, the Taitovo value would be 0.018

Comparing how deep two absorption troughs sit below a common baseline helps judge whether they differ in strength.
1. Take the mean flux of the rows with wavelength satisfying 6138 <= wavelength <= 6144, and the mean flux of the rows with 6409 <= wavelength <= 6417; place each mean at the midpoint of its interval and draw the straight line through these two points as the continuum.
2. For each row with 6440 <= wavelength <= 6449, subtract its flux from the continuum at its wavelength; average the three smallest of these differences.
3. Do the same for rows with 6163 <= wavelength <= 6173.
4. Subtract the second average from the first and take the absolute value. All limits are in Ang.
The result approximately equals 0.01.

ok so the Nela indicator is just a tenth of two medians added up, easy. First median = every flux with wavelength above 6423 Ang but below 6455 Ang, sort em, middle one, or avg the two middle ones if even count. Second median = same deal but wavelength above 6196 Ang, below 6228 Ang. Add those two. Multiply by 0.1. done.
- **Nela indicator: 0.573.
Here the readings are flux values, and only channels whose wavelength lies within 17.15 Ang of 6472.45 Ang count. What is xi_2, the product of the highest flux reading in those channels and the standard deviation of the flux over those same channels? 0.83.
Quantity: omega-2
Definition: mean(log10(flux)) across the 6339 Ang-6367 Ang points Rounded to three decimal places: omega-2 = 0.473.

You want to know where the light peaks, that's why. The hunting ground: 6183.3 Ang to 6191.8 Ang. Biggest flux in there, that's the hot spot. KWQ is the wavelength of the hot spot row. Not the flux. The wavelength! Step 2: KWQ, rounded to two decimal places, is 6191.11 Ang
